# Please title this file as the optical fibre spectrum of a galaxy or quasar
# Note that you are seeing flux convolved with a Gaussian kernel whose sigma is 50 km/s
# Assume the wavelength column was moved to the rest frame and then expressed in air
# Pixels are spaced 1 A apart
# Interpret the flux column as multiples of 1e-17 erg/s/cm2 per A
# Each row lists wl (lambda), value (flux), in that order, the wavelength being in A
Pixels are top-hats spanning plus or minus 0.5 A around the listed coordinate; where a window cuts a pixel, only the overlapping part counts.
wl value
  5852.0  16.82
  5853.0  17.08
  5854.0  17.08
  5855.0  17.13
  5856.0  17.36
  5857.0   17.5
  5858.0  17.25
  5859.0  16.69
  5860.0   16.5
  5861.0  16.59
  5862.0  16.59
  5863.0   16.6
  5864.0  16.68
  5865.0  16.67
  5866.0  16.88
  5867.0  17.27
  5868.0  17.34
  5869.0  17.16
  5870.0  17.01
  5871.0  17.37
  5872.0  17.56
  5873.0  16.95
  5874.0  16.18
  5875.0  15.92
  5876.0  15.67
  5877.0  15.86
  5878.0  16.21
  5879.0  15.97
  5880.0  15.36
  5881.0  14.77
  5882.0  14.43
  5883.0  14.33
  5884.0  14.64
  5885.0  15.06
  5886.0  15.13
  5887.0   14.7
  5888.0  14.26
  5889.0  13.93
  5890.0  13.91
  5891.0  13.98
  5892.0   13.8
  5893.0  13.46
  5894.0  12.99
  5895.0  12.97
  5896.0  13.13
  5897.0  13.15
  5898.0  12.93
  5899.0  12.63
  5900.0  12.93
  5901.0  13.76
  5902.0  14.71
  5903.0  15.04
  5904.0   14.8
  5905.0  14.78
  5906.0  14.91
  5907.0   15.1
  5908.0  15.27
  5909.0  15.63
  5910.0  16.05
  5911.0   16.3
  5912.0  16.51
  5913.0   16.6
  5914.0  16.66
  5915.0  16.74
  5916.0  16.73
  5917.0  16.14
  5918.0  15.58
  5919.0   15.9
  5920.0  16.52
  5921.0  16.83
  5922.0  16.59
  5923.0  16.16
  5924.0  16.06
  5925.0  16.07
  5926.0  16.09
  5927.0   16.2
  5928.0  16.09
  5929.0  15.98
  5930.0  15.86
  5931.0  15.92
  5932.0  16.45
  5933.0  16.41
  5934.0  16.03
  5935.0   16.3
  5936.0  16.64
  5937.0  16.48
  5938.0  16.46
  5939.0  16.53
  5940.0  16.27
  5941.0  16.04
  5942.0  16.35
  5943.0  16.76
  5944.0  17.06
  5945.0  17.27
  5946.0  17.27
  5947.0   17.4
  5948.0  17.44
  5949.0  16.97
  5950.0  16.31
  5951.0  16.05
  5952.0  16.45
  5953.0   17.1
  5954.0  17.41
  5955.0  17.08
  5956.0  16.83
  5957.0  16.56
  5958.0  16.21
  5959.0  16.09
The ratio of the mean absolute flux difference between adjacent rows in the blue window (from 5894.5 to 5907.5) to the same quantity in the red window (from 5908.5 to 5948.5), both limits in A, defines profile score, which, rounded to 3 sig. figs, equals 1.41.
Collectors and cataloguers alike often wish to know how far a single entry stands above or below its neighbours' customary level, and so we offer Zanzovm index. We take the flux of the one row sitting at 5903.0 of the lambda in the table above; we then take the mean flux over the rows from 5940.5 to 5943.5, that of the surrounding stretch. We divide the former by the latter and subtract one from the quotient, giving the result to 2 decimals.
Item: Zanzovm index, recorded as -0.08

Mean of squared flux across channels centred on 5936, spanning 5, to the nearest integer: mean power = 268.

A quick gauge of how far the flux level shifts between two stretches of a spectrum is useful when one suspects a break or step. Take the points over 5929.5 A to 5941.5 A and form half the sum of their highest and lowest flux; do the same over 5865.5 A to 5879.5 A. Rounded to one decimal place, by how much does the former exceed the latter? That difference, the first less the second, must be -0.4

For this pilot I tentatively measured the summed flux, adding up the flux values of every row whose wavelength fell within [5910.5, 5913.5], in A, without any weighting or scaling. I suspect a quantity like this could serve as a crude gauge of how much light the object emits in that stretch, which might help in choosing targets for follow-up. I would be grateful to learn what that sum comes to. 49.4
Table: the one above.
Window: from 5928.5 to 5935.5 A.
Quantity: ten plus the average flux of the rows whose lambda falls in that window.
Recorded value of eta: 26.1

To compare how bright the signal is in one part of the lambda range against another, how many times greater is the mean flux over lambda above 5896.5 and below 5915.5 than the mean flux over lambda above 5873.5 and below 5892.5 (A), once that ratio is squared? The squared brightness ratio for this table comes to 1.00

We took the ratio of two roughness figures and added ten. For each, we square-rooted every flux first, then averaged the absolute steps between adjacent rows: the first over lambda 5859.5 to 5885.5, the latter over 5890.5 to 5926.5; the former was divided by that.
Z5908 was 11.0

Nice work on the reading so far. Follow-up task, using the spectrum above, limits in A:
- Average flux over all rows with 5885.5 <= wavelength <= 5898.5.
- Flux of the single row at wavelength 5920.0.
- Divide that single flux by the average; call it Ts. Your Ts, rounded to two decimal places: 1.20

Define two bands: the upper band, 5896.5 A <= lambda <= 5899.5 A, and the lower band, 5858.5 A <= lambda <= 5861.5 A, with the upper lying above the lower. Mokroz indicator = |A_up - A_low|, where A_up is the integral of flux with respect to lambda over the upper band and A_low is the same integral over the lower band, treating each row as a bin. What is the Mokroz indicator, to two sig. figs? 11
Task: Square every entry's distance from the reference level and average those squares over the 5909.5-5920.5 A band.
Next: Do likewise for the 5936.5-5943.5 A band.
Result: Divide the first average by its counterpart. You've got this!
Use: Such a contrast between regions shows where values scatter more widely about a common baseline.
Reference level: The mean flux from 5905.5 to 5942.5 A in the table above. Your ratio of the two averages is 1.6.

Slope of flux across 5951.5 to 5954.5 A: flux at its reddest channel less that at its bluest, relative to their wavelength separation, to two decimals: 0.48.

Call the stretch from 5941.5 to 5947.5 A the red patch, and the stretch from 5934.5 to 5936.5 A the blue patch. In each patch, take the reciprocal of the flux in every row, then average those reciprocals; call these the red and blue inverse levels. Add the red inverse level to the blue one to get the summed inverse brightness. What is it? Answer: 0.120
